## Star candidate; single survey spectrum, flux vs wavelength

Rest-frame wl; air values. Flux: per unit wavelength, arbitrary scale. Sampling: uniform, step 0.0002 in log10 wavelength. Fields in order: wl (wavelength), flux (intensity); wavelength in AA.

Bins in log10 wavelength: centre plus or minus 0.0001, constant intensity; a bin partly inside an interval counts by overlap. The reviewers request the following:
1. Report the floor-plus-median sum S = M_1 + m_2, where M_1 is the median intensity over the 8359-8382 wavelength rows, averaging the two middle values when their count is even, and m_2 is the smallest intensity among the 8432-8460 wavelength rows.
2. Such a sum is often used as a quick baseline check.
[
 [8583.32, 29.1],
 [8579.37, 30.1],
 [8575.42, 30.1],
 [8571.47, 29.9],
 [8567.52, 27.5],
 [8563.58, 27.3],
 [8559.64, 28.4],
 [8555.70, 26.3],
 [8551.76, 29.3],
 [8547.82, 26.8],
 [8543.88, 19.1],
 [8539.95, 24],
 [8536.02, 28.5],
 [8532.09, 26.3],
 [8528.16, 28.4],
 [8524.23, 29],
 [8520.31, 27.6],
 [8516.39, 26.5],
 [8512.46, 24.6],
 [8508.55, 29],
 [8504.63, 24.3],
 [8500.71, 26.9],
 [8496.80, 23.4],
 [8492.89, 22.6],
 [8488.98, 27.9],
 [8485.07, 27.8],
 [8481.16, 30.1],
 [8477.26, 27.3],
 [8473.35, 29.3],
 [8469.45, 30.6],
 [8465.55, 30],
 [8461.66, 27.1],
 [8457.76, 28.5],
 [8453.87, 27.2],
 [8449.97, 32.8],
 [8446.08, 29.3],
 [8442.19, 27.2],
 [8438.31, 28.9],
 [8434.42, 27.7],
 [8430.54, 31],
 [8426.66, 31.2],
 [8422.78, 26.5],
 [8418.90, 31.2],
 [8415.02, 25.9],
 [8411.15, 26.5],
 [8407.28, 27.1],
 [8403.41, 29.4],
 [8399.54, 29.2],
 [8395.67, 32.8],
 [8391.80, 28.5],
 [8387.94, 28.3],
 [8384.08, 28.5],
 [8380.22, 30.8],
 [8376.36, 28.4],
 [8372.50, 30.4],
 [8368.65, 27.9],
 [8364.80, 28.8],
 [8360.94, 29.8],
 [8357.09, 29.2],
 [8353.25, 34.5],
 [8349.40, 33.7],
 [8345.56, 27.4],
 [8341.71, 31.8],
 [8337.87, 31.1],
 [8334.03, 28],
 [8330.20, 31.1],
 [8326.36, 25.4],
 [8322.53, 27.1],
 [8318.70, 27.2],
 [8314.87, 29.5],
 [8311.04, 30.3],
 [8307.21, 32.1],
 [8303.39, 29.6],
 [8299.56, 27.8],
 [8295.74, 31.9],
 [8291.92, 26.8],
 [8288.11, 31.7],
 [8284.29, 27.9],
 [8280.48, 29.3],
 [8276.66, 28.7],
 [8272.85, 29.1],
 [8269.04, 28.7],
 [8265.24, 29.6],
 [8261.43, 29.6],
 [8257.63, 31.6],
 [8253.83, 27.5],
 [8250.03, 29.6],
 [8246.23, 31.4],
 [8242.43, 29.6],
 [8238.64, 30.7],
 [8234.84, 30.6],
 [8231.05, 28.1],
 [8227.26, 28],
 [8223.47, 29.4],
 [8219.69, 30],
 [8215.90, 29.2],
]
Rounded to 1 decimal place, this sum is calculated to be 56.5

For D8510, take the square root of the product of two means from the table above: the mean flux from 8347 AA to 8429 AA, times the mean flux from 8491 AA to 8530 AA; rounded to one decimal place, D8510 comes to 27.8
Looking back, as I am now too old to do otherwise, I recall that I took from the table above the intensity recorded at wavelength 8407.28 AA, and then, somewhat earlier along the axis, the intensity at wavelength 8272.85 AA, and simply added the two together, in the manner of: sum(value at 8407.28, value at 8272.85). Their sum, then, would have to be 56.2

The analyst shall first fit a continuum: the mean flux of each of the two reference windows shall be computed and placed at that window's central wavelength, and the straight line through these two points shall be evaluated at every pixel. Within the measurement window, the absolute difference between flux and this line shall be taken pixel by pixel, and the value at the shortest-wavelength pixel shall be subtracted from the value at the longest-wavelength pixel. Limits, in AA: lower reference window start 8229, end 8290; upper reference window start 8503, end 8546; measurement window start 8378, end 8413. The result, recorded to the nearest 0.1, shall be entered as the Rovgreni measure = -1.7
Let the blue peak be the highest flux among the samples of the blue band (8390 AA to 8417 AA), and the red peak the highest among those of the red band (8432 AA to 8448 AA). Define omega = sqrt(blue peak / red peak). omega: 1.058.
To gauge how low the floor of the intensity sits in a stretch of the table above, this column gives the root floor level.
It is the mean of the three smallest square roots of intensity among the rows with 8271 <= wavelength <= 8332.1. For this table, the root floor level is 5.14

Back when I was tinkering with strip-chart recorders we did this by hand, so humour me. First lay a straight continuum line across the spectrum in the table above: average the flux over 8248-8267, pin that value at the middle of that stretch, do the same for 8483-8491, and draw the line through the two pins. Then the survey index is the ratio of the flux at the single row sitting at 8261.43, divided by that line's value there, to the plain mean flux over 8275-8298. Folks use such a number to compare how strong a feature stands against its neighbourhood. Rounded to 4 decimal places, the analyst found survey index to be 0.0341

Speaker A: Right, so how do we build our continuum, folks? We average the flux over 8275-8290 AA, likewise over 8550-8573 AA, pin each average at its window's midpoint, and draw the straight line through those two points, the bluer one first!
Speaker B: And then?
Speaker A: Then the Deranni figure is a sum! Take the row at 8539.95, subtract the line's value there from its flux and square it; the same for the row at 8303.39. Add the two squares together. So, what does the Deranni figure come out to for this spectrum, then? 18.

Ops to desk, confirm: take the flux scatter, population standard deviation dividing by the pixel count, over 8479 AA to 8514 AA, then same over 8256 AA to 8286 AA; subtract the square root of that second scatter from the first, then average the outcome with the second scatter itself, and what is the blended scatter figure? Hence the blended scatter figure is 1.2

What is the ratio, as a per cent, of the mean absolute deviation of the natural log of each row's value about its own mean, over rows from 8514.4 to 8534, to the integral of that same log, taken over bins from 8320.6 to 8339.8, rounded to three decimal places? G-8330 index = 0.053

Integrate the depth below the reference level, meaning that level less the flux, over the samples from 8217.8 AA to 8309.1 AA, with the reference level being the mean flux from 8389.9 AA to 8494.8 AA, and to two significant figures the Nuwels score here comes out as -82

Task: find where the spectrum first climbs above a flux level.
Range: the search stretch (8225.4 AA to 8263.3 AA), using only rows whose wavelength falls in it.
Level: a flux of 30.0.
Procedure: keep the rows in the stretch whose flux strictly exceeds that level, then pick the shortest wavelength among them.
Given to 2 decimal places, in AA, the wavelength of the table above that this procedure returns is 8234.84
